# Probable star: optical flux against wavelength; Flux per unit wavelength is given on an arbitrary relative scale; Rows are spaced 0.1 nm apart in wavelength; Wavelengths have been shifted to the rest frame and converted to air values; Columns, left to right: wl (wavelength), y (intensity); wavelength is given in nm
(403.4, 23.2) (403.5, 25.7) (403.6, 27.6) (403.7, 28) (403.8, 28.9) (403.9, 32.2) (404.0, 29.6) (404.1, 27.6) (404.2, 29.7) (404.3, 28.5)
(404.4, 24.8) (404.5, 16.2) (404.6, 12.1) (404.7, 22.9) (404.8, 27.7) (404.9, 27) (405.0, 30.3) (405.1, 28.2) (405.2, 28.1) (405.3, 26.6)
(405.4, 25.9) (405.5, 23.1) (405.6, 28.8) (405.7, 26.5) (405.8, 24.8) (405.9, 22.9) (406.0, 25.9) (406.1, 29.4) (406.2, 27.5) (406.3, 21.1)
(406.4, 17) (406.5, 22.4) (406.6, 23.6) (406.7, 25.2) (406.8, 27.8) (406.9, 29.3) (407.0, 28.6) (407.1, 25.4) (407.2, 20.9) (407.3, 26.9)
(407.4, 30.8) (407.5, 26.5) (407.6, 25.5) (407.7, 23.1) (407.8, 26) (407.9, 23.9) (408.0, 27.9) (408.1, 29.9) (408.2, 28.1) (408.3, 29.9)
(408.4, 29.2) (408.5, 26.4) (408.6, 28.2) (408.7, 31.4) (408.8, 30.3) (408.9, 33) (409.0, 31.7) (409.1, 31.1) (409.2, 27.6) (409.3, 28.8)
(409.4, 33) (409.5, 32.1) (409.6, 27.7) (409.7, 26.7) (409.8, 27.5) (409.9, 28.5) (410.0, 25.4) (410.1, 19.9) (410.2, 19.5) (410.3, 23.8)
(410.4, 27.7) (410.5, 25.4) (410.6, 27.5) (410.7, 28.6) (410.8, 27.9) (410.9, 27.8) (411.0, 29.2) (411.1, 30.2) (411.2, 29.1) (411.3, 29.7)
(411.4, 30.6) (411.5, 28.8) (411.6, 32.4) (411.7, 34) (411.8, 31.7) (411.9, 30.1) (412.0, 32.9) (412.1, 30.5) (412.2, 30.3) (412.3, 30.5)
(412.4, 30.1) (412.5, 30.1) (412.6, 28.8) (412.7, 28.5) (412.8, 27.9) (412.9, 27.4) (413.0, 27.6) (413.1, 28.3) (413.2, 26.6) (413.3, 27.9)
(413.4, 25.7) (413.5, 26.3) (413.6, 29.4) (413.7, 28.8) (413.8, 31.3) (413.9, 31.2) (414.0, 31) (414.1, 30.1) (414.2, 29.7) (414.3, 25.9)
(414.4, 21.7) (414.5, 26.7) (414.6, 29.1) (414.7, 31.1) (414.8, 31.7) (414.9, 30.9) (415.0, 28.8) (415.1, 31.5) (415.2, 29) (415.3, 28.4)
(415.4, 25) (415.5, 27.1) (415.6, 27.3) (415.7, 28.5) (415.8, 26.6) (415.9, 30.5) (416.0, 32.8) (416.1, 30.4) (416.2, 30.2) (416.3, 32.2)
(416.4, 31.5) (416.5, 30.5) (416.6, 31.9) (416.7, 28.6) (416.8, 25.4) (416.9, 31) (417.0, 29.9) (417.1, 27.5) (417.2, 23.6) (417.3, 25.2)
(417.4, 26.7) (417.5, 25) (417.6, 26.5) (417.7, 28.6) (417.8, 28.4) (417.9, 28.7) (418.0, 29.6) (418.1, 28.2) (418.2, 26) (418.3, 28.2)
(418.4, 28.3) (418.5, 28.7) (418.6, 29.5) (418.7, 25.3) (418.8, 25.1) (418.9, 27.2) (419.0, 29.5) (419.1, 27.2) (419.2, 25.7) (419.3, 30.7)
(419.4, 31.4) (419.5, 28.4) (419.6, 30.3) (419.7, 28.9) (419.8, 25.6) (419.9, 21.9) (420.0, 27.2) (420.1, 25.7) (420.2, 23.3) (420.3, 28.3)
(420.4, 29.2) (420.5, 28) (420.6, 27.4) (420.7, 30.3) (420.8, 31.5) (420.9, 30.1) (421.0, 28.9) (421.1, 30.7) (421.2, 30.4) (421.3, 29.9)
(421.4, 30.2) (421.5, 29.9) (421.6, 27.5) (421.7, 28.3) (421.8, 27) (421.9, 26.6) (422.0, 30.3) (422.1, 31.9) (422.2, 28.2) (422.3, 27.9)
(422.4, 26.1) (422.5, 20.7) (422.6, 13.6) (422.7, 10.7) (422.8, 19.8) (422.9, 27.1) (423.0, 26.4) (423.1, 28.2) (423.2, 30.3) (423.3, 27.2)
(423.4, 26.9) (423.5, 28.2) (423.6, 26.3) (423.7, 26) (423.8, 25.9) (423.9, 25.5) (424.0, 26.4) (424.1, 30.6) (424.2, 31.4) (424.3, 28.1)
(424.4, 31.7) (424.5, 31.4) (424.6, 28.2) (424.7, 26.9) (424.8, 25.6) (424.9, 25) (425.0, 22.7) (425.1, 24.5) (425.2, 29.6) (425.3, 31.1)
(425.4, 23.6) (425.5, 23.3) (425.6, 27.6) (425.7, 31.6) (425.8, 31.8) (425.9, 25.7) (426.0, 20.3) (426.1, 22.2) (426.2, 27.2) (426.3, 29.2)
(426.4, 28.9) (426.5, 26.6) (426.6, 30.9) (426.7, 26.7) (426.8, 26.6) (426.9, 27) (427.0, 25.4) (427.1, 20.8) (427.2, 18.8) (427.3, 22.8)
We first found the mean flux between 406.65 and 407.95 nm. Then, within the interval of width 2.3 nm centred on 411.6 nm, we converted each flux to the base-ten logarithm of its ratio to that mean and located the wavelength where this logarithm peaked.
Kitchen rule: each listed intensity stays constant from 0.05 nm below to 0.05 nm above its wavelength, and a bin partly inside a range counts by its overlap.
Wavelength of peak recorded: 411.7 nm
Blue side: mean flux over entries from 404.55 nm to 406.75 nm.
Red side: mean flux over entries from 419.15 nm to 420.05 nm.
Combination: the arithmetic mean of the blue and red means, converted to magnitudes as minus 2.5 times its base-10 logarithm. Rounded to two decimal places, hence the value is -3.55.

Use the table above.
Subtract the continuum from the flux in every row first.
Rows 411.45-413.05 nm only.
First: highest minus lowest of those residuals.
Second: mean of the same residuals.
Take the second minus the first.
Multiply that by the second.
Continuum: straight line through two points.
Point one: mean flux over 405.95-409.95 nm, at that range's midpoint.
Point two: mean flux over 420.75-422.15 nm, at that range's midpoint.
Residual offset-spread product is -10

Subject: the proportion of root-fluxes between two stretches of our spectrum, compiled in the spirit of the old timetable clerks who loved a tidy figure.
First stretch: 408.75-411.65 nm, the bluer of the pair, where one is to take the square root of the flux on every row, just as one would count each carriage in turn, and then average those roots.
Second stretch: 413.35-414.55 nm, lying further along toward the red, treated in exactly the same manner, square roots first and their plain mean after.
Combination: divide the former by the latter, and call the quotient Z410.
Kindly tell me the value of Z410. 1.00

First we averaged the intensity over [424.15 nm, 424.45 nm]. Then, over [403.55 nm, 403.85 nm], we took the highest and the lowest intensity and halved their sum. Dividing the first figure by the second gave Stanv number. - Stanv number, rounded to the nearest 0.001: 1.076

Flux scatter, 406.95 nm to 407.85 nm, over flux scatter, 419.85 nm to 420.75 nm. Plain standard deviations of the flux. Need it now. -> 1.1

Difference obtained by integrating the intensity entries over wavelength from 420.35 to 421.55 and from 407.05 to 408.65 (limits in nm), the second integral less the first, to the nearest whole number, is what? 7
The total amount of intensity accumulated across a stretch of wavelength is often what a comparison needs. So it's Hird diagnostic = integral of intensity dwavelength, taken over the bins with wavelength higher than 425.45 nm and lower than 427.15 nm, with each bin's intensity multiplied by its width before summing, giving 45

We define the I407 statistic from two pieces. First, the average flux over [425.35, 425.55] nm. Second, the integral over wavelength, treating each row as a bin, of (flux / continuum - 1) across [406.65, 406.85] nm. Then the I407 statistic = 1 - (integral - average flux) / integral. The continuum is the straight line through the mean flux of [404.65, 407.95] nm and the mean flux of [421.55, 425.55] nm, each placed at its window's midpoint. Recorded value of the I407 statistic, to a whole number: 4099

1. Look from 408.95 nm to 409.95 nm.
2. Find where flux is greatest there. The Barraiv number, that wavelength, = 409.4 nm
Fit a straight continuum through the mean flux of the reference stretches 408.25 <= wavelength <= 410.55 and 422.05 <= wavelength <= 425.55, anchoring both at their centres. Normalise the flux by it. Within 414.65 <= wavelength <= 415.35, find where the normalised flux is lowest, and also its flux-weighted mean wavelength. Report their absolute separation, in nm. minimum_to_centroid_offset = 0.31 nm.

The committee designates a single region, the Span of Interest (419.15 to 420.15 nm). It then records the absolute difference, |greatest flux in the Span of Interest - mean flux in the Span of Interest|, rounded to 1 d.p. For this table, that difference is 3.8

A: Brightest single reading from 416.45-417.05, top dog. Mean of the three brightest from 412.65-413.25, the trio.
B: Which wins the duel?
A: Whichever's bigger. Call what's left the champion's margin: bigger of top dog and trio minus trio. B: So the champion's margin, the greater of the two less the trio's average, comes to 3.7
